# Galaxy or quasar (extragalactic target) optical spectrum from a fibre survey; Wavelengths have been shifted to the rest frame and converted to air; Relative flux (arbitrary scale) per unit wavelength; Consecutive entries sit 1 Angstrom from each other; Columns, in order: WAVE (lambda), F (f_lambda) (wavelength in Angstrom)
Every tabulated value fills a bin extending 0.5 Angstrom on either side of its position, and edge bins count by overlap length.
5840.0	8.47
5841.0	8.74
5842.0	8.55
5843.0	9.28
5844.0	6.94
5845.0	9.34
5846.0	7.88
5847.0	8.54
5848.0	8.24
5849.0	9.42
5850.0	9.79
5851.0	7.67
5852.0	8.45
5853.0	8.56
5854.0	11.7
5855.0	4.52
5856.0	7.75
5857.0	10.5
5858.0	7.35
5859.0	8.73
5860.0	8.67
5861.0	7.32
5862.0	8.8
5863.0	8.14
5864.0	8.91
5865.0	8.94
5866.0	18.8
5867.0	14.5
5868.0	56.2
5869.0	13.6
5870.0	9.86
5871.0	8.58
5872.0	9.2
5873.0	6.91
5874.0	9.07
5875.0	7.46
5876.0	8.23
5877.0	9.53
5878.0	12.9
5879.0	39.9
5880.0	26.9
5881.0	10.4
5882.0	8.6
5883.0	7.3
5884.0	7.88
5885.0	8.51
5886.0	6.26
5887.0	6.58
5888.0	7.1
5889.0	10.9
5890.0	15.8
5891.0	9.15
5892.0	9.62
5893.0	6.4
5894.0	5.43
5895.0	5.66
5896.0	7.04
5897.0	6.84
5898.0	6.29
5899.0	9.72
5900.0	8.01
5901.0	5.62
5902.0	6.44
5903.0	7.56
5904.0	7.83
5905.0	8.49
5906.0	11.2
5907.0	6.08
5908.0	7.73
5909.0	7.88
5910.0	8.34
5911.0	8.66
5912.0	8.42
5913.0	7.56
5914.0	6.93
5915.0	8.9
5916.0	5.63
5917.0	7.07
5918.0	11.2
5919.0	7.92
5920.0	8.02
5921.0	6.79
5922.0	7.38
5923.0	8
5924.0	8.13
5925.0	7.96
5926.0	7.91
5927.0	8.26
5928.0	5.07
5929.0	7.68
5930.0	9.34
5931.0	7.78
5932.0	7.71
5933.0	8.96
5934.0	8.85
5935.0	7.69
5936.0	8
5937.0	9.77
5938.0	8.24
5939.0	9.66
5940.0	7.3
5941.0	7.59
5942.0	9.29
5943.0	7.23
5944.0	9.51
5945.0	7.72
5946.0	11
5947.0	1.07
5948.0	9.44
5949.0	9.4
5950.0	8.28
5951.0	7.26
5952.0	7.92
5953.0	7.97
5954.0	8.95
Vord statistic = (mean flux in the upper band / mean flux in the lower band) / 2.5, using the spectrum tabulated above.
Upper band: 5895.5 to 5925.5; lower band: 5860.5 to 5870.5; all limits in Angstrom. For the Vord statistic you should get 0.201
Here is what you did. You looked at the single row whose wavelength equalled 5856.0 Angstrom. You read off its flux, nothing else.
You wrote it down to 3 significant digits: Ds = 7.75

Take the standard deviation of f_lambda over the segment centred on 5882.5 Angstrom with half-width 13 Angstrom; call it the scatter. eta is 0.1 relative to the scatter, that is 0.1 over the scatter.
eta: 0.014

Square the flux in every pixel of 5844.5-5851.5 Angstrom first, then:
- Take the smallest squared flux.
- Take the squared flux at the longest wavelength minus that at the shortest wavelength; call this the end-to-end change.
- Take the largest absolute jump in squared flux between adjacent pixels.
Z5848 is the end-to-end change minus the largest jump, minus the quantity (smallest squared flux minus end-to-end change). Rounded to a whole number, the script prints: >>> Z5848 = -153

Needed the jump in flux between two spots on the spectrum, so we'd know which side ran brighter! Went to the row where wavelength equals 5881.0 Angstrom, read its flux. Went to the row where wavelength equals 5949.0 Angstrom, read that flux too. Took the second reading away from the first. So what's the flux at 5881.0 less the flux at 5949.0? 1.0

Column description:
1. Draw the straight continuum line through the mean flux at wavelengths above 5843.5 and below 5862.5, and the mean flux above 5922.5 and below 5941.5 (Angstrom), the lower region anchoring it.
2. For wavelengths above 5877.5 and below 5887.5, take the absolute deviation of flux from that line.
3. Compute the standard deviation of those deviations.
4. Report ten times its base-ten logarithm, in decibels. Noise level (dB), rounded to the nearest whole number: 10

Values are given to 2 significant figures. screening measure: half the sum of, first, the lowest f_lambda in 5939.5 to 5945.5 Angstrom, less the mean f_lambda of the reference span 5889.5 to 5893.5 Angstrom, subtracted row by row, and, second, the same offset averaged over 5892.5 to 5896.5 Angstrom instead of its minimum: -3.6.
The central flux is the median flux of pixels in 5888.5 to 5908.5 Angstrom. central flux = 7.6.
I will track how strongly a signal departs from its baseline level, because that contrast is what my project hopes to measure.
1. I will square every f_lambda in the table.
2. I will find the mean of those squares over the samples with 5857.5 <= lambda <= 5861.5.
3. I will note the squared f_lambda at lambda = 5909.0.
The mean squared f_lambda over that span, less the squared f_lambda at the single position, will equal 3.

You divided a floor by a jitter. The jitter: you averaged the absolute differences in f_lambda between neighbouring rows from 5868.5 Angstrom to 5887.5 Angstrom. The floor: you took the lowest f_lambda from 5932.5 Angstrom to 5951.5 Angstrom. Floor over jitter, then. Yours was 0.24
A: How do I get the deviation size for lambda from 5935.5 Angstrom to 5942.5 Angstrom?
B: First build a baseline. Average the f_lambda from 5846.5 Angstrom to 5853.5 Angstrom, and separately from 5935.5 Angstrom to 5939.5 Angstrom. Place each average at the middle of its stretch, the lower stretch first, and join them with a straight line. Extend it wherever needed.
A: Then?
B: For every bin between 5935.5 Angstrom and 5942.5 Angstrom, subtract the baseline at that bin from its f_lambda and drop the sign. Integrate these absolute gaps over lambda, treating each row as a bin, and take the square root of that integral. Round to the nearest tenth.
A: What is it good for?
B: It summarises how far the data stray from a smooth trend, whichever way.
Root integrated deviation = 2.6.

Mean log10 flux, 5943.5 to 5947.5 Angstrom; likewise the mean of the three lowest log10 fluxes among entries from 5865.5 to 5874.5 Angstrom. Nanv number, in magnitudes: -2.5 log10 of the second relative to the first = -0.233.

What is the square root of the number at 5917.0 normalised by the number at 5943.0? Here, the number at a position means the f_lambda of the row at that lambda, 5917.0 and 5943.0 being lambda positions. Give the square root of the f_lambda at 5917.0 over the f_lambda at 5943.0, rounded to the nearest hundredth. 0.99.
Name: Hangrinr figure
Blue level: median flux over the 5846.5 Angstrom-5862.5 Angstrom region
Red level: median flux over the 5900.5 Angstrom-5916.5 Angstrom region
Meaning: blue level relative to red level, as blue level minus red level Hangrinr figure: 0.77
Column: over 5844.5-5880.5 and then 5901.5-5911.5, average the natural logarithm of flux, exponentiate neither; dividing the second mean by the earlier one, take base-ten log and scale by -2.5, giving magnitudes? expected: 0.13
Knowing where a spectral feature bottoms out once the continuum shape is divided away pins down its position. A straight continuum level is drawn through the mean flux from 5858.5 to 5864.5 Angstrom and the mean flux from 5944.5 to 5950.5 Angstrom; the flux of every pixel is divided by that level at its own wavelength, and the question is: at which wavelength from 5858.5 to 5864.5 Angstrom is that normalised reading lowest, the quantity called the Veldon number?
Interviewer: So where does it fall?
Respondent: 5861.0 Angstrom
